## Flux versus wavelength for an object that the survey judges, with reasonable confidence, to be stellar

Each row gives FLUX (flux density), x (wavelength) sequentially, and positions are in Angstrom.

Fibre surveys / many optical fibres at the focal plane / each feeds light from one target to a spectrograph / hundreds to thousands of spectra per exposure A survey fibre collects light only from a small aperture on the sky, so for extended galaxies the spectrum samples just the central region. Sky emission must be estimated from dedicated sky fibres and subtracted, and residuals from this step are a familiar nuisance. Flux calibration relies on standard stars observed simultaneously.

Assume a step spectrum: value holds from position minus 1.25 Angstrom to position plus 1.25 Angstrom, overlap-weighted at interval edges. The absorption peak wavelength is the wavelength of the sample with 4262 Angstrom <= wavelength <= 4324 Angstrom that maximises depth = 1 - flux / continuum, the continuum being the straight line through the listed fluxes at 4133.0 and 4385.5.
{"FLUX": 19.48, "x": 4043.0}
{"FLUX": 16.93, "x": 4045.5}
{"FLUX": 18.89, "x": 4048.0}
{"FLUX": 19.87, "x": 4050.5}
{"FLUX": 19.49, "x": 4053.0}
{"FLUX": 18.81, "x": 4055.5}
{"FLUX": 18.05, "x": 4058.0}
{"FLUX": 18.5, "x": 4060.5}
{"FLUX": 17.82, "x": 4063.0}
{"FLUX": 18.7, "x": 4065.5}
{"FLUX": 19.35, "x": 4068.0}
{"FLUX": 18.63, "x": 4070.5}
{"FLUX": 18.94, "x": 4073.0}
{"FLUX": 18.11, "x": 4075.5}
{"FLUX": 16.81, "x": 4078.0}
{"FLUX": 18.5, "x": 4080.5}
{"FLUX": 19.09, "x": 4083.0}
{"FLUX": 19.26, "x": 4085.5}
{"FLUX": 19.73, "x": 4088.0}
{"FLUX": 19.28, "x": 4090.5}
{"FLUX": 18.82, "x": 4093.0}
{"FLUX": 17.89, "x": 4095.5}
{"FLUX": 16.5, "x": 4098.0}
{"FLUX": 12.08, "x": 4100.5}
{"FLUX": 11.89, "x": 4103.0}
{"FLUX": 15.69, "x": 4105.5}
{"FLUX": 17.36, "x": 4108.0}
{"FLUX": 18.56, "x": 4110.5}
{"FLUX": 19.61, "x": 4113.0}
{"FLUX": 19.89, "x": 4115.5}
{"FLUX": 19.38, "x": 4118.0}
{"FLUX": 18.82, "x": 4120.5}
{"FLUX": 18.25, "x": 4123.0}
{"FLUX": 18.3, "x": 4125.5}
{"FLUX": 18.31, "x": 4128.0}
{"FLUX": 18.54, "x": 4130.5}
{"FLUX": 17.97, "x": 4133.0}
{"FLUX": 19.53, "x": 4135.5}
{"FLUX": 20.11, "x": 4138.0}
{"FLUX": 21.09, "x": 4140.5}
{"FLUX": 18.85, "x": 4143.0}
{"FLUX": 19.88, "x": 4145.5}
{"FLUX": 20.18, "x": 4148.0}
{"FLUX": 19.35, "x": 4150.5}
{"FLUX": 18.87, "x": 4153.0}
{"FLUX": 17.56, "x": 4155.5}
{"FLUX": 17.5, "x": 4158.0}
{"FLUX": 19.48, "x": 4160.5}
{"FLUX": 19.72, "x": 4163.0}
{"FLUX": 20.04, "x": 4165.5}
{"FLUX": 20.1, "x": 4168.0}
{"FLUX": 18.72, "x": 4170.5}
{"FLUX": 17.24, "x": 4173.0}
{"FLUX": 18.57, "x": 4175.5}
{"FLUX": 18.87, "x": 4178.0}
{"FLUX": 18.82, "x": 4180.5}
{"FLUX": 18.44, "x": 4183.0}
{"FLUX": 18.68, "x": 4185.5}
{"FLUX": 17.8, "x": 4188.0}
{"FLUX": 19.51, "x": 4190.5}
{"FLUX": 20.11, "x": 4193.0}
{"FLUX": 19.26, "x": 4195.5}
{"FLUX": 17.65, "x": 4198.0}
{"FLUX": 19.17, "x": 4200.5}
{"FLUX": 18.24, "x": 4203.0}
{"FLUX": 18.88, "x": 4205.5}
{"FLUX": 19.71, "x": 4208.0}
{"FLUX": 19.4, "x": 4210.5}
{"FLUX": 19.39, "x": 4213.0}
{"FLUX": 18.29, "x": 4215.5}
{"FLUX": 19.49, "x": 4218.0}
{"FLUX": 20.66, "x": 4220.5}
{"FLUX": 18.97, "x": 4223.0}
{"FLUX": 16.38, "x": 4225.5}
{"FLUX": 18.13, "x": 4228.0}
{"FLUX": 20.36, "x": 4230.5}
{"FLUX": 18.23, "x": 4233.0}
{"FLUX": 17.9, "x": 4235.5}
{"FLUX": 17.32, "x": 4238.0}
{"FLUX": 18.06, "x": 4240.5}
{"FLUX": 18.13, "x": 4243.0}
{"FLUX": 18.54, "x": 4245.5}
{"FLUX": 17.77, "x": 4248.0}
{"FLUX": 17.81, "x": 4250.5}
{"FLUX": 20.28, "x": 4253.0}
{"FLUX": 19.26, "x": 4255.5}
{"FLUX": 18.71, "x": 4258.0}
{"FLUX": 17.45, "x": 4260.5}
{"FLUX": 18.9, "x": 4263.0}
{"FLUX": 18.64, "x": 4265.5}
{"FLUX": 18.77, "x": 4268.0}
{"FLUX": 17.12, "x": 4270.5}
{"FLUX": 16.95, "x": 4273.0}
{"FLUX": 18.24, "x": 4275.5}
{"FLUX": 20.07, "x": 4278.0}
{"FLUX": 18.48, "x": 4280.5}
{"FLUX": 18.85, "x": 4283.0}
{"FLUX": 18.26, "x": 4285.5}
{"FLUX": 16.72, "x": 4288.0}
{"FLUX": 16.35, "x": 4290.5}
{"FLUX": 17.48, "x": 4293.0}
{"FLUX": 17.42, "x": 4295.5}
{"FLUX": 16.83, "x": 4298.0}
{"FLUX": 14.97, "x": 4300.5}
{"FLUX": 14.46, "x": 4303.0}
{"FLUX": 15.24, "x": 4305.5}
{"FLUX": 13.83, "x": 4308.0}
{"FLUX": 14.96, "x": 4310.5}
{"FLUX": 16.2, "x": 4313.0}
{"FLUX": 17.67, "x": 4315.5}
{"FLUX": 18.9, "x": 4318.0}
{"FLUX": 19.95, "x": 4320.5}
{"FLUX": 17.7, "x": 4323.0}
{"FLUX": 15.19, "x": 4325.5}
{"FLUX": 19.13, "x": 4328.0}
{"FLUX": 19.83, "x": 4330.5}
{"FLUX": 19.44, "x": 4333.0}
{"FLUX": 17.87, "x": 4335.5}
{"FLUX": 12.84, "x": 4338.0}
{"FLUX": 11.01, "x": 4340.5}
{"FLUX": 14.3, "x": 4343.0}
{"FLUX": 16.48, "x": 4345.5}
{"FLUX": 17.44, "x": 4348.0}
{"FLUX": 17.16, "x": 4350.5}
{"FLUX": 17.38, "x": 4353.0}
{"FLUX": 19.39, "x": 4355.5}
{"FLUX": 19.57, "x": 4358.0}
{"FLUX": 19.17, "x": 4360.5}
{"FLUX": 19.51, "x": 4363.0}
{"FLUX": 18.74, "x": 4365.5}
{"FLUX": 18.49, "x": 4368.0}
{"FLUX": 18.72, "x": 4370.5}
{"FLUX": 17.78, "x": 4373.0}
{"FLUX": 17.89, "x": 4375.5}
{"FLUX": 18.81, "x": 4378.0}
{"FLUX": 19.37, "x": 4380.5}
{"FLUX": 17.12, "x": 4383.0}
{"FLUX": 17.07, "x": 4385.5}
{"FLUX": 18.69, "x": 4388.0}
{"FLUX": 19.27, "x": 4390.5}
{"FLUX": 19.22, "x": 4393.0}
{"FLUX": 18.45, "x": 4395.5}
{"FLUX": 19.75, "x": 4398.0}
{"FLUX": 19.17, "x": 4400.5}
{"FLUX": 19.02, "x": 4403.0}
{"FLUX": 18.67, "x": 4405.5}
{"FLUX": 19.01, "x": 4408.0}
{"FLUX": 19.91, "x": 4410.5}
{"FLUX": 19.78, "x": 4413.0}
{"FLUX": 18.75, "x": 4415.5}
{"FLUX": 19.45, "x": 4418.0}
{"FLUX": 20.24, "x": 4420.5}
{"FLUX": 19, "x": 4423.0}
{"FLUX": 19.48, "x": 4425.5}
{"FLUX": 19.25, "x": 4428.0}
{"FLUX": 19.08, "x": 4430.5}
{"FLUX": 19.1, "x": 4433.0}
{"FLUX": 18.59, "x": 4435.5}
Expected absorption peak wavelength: 4308.0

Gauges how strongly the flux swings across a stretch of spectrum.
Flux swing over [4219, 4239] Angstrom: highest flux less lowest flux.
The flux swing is 4.3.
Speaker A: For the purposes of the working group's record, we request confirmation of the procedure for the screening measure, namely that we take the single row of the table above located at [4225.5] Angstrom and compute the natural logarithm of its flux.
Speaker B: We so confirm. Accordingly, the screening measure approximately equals 2.80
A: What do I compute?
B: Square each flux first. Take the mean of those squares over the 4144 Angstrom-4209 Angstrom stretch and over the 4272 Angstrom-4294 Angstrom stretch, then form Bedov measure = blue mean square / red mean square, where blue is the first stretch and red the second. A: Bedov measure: 1.11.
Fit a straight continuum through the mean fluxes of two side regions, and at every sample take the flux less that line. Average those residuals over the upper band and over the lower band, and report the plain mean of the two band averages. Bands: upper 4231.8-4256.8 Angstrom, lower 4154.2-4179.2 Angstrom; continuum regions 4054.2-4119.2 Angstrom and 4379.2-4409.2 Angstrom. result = 0.3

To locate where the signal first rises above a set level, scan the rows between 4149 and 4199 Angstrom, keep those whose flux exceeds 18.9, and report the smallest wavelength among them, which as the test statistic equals 4150.5 Angstrom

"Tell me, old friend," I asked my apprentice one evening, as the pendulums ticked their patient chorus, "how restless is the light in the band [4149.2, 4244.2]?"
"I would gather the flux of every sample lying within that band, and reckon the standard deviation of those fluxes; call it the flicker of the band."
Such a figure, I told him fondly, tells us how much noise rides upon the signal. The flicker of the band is 1.0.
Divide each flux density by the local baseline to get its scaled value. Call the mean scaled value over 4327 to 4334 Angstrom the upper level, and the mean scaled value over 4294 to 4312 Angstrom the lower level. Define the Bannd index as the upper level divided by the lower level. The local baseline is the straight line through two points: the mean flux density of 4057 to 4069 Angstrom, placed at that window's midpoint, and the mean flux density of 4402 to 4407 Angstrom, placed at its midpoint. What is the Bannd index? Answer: 1.26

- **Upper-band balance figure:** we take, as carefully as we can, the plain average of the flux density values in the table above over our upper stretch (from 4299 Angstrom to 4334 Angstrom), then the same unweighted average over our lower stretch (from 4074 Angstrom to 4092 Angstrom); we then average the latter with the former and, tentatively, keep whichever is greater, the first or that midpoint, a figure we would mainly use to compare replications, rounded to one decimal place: 17.8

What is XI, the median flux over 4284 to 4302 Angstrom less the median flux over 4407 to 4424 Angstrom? -2.6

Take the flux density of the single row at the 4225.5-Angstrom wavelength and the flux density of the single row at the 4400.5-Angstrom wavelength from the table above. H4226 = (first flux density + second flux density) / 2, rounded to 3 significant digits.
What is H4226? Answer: 17.8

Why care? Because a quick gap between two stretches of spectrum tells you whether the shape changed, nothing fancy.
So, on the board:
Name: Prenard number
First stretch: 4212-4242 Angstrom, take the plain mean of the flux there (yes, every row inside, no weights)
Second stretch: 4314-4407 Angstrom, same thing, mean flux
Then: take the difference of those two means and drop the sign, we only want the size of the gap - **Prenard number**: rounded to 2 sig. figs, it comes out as 0.59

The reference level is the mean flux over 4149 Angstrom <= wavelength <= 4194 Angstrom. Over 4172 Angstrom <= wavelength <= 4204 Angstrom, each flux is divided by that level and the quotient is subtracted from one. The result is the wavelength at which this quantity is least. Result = 4193.0 Angstrom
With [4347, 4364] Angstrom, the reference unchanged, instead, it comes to 4358.0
